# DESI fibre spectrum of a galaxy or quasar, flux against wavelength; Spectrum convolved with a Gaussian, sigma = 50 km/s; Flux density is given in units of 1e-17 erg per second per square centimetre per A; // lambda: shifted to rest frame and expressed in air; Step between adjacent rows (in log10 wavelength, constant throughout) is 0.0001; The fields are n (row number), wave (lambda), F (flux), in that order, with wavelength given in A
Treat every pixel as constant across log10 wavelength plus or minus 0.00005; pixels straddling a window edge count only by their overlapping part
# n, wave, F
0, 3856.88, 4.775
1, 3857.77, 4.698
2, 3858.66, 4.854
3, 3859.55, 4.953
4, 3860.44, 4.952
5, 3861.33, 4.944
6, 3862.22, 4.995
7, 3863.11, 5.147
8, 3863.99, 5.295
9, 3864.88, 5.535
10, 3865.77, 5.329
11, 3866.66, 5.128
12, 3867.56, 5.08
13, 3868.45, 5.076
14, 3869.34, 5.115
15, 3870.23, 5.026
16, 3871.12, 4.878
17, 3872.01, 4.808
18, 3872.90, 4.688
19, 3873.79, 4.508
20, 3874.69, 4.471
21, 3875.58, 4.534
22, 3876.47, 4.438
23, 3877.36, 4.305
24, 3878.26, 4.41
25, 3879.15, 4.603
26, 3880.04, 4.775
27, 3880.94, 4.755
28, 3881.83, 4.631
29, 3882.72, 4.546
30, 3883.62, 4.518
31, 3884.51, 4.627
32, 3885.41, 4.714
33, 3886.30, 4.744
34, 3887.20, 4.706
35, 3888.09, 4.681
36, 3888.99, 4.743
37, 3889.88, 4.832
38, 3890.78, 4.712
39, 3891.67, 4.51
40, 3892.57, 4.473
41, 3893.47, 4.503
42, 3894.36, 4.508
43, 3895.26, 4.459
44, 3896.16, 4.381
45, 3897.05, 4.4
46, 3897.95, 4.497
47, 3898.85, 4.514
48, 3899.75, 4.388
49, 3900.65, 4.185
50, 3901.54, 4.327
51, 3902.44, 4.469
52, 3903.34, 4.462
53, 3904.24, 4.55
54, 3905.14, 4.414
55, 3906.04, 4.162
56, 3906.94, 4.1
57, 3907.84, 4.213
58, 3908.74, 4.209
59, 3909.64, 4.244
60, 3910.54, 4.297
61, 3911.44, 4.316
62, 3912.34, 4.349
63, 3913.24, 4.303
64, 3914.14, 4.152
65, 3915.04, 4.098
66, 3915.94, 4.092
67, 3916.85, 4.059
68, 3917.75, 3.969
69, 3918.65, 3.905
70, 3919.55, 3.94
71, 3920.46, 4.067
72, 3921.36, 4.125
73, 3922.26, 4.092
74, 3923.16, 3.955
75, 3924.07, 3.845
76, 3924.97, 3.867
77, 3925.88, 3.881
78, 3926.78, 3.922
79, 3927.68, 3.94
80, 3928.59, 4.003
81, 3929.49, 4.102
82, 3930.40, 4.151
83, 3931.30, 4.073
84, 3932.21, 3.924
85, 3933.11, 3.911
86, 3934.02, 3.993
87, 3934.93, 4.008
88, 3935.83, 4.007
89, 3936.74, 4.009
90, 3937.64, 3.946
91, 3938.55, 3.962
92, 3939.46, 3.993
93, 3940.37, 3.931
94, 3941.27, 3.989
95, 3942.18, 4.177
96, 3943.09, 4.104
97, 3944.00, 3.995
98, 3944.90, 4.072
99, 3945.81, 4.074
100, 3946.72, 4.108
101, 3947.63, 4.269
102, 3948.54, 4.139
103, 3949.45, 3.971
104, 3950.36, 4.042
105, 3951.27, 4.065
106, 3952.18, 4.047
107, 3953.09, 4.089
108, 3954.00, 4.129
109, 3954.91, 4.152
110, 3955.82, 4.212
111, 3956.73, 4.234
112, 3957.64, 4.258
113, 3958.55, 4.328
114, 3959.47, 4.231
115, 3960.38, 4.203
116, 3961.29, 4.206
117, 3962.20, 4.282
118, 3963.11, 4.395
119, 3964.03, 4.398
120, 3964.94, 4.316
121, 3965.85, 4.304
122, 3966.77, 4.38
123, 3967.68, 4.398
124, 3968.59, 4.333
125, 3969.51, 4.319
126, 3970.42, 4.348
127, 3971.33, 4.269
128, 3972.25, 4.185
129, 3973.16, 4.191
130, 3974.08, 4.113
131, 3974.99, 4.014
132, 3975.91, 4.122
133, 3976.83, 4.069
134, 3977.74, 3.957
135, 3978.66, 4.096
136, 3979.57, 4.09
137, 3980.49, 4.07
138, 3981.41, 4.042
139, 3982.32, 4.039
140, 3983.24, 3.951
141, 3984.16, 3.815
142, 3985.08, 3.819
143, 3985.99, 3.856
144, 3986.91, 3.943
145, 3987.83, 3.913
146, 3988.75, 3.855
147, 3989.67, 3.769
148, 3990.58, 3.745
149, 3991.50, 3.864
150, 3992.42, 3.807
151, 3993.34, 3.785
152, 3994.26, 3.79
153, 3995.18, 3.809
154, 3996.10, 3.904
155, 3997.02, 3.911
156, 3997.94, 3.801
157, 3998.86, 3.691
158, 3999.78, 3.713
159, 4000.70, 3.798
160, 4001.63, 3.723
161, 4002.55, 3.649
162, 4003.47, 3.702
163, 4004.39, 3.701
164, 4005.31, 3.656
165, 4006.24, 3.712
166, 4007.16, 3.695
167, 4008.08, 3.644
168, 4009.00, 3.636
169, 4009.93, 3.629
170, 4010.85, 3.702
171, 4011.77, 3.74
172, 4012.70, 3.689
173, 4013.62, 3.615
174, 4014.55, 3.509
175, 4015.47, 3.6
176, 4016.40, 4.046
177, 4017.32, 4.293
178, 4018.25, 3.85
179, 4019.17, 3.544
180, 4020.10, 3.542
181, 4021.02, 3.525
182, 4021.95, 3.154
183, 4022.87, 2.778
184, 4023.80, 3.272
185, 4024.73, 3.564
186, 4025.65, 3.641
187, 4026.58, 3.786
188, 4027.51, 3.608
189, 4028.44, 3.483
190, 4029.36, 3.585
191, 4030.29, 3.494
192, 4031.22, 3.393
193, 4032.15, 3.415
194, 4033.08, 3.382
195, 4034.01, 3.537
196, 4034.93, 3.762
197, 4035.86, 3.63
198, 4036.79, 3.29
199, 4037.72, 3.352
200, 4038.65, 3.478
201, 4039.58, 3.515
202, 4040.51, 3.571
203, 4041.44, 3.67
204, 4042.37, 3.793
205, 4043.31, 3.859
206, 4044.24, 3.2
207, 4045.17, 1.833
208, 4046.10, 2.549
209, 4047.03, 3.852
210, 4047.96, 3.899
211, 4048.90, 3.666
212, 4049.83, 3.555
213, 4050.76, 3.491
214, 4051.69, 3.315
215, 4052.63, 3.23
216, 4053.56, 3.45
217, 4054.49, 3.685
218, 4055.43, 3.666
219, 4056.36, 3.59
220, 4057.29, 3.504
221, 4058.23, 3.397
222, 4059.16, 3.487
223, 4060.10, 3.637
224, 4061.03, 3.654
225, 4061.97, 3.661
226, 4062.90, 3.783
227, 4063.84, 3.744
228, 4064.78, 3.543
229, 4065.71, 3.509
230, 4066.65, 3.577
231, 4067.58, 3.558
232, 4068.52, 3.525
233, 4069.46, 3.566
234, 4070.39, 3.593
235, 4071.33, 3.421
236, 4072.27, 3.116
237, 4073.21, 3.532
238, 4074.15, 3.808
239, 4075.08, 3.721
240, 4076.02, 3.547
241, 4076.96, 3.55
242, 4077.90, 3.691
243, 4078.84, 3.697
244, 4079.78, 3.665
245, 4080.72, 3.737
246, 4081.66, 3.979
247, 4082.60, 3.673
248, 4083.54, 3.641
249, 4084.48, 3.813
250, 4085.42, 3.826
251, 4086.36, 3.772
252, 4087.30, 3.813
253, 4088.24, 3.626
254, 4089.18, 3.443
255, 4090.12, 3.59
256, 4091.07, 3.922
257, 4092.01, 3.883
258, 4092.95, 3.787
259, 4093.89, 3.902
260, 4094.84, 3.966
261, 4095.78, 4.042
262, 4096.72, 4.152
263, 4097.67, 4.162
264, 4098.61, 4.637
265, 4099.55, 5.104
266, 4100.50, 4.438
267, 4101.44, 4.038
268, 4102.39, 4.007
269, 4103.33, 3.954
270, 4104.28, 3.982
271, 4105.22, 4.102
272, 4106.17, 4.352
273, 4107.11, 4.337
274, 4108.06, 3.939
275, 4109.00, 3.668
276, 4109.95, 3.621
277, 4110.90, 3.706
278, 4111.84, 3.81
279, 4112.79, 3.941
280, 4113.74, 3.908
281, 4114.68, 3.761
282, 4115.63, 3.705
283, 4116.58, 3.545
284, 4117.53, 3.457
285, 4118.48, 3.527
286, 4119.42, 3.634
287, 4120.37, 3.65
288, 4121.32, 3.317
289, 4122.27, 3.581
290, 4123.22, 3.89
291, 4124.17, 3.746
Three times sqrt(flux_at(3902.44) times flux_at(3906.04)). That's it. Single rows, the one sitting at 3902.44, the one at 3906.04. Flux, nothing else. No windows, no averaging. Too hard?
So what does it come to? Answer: 12.9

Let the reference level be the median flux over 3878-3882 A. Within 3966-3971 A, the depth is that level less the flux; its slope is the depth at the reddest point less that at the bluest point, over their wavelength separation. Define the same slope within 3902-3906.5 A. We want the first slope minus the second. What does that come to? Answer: -0.08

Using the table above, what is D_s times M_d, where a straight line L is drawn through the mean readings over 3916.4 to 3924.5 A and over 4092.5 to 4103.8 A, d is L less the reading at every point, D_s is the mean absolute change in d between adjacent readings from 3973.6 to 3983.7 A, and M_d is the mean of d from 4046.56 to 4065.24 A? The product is 0.036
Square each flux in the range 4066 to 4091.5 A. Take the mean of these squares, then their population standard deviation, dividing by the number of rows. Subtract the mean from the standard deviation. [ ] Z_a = -12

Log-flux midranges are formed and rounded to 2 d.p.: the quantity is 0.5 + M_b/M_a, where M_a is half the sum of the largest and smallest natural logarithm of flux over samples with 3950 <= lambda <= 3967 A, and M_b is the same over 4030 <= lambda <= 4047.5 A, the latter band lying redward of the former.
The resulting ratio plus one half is 1.18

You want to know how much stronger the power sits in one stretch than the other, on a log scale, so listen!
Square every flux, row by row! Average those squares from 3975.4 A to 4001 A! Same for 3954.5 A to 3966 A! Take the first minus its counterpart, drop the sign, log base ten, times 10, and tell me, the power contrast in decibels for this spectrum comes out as 4.9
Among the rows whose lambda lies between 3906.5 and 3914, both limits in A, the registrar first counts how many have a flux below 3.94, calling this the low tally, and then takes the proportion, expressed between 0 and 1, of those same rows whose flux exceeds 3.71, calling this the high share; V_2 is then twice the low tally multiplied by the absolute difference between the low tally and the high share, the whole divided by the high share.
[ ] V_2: 0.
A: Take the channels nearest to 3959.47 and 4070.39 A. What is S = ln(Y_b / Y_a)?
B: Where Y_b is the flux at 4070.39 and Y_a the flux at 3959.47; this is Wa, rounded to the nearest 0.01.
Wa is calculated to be -0.16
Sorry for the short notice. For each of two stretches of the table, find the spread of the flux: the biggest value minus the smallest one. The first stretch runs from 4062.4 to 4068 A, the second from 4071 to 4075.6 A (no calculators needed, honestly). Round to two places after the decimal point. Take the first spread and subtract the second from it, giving -0.42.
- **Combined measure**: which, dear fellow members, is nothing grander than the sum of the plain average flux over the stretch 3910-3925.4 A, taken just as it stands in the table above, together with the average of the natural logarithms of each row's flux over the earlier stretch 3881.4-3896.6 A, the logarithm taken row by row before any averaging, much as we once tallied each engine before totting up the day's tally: 5.61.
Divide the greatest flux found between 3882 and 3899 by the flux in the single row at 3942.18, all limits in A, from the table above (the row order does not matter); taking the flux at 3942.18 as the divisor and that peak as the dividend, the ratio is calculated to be 1.16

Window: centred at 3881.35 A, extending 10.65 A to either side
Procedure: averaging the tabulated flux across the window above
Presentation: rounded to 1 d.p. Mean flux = 4.6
